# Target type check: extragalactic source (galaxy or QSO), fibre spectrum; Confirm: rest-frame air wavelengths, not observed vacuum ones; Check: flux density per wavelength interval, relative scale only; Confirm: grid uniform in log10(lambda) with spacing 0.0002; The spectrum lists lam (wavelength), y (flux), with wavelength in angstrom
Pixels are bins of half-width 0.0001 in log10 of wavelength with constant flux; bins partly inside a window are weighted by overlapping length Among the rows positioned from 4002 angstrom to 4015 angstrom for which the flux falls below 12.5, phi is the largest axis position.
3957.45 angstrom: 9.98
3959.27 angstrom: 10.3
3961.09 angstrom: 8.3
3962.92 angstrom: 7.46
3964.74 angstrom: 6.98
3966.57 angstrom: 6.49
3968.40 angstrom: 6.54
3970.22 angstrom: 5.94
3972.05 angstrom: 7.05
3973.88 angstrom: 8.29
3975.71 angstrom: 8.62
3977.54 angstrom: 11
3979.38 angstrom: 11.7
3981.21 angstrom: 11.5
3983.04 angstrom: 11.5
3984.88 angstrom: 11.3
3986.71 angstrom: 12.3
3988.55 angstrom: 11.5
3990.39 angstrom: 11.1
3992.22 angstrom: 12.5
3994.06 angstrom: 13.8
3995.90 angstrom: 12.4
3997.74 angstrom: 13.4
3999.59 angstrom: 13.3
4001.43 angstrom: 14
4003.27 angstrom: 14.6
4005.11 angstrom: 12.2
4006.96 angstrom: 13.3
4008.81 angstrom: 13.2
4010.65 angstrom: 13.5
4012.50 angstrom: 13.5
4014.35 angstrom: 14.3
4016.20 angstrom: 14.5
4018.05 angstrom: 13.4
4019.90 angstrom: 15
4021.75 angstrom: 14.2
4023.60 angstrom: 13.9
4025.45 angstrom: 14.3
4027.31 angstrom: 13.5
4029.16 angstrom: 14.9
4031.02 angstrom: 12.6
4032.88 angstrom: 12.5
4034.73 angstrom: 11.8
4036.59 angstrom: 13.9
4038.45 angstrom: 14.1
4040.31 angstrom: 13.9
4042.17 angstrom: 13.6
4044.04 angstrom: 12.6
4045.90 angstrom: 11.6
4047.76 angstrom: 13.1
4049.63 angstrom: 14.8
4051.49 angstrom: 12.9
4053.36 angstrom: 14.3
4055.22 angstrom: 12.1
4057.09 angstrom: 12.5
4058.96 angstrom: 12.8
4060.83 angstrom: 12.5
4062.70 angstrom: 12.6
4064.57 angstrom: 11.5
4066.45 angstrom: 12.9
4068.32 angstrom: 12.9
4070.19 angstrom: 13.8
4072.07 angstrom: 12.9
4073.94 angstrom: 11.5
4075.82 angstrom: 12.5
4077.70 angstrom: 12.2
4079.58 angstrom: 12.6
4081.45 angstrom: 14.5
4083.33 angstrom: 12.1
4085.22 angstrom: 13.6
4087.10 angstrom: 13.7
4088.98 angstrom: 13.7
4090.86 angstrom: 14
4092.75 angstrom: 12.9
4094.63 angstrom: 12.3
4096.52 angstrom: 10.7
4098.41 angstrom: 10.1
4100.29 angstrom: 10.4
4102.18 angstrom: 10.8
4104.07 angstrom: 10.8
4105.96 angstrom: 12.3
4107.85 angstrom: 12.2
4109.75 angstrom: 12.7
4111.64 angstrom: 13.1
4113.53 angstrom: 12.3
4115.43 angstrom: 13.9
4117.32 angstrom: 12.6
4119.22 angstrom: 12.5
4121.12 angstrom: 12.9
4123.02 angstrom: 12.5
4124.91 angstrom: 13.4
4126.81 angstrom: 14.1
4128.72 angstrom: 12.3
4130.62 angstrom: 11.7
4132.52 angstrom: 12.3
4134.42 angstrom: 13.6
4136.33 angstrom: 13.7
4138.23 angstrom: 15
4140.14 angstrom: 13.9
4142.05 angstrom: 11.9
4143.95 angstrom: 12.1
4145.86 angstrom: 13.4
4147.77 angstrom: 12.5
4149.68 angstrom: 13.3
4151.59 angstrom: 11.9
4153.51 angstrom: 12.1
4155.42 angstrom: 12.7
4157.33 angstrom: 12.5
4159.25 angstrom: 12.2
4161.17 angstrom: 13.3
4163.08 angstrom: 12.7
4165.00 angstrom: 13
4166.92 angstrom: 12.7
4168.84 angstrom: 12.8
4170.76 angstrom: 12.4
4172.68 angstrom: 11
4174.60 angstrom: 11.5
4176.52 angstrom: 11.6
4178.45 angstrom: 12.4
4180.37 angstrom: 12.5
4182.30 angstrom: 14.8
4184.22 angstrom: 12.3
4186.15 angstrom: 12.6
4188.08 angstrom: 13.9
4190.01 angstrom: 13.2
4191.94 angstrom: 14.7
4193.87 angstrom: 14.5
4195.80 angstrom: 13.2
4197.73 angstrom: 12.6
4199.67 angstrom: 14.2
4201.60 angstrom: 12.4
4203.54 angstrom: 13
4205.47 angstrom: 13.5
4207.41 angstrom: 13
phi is 4005.11 angstrom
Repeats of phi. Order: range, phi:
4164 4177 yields 4176.52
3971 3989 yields 3988.55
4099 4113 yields 4107.85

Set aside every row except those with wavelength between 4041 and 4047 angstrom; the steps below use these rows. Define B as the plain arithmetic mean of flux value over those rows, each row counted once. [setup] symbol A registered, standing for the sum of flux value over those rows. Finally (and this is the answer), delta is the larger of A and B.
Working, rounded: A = 37.8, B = 12.60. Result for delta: 37.8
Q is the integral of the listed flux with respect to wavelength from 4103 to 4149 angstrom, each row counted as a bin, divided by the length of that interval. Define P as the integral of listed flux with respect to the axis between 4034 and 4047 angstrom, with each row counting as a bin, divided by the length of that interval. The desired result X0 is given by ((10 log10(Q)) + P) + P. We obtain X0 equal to 37.3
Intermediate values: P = 13.1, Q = 12.8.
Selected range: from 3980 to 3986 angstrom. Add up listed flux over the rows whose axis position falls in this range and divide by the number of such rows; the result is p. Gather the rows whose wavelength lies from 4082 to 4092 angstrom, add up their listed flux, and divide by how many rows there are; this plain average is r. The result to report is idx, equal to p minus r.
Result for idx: -2.0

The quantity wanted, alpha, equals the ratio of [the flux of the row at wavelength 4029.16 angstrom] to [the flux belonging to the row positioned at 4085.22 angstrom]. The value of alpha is 1.10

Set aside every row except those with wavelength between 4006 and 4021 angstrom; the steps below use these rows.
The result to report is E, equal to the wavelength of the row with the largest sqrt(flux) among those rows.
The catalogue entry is 4019.90 angstrom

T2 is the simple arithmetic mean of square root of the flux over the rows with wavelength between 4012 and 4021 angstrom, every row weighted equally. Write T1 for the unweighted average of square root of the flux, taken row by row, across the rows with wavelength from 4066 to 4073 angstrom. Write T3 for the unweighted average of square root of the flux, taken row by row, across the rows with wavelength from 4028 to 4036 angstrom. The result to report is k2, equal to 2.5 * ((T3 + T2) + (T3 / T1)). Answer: 20.9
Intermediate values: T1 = 3.62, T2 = 3.76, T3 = 3.60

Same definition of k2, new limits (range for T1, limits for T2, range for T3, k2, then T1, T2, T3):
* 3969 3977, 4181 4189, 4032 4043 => 21.6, 2.73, 3.66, 3.65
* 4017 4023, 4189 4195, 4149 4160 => 20.6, 3.77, 3.76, 3.53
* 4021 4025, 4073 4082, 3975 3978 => 18.8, 3.75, 3.56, 3.13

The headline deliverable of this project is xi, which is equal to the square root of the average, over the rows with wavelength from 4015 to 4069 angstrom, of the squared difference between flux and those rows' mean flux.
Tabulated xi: 0.98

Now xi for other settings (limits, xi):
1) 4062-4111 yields 1.14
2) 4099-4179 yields 0.92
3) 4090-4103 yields 1.37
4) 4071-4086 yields 0.88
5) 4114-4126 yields 0.52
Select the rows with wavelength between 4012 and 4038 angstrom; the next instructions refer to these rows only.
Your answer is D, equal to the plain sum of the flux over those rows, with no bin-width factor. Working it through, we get 192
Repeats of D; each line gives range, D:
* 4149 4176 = 174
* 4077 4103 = 174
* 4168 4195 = 180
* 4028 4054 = 187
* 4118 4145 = 182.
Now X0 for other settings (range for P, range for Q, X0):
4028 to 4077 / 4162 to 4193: 37.0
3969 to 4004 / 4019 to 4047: 33.9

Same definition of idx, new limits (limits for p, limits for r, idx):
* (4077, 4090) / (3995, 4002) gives -0.1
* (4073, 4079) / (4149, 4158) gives -0.4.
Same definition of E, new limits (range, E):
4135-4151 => 4138.23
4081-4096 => 4081.45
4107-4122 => 4115.43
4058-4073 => 4070.19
